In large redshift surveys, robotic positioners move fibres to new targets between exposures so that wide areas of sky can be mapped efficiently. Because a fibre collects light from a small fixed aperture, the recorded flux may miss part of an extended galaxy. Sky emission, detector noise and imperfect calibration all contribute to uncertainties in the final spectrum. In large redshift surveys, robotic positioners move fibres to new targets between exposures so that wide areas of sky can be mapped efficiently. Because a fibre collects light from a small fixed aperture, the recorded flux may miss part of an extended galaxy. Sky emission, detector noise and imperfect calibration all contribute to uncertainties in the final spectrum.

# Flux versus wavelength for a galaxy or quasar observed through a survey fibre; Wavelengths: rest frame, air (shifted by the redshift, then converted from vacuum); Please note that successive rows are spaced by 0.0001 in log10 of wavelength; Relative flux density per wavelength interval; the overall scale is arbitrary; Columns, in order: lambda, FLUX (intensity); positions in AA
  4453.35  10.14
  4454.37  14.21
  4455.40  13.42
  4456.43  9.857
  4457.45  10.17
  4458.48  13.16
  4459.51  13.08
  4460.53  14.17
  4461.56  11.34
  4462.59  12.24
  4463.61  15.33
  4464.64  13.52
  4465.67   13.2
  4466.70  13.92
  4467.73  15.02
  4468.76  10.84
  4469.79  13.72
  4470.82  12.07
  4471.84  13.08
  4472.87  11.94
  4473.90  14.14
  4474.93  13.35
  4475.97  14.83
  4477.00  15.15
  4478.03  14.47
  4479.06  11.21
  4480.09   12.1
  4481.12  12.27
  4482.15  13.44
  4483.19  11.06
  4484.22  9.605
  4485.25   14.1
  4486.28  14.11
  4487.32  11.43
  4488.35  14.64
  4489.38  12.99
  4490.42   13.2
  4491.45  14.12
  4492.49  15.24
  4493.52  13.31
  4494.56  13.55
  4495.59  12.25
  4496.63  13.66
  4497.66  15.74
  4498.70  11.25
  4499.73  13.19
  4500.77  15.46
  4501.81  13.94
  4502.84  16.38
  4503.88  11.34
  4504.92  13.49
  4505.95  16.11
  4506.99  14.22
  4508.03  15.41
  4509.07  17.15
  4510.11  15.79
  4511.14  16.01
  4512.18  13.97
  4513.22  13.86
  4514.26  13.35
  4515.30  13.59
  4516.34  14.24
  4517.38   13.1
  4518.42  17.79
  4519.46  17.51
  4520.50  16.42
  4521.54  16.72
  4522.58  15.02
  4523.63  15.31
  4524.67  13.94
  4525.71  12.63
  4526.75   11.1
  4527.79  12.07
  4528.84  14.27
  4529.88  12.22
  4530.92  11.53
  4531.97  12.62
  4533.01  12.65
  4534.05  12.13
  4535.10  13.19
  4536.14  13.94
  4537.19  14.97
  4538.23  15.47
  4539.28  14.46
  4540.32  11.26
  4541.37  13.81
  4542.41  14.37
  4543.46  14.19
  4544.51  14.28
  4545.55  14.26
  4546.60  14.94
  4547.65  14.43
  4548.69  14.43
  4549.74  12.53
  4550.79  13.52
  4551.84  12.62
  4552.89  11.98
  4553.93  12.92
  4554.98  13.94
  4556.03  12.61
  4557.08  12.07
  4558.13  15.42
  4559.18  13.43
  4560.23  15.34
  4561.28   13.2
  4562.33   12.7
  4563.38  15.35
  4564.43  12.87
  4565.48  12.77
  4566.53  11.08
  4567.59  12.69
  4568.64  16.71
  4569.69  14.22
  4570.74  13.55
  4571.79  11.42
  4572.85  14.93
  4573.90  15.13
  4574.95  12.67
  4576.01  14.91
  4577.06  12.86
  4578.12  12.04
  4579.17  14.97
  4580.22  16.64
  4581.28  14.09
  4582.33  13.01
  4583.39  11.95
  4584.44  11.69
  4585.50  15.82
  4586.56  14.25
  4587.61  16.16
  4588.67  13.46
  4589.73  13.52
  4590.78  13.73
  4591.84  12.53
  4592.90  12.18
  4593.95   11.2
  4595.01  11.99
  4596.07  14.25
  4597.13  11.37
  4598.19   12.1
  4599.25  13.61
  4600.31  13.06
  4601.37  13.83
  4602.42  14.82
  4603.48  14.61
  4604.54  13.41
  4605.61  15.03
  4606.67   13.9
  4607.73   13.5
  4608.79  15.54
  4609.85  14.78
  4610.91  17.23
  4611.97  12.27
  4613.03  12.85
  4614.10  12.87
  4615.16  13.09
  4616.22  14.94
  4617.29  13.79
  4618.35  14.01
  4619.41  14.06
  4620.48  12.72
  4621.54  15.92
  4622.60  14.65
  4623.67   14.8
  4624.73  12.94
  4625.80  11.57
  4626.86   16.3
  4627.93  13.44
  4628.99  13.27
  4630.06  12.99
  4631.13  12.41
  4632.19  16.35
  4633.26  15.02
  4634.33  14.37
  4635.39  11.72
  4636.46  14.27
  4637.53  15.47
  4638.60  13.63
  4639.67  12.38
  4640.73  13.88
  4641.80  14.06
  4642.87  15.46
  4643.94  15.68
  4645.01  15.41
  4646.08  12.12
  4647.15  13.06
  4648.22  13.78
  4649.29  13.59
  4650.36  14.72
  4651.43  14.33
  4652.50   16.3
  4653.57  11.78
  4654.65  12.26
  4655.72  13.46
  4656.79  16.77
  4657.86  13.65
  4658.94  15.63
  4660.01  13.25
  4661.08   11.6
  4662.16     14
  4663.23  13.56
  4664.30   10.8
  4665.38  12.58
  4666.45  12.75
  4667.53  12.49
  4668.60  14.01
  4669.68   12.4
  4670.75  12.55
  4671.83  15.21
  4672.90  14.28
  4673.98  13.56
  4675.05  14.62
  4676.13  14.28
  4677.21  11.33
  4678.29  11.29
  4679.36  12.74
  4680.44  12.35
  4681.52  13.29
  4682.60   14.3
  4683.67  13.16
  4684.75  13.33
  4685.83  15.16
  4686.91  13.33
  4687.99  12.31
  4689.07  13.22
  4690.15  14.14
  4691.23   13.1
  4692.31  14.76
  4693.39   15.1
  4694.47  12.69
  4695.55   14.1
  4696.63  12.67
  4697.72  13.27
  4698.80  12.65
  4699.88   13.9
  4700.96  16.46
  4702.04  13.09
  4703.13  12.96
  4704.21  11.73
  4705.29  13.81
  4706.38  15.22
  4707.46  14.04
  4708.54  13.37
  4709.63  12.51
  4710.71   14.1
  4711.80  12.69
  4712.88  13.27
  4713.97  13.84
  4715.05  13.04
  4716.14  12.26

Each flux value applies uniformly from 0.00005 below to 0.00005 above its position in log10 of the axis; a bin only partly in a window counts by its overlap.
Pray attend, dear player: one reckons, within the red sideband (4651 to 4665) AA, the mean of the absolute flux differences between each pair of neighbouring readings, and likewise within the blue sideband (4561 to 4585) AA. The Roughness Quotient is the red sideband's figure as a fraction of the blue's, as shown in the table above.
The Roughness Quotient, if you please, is 1.227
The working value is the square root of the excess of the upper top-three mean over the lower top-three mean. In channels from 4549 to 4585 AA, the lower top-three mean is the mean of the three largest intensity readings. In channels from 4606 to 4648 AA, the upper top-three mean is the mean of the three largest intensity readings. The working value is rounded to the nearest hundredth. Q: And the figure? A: 0.61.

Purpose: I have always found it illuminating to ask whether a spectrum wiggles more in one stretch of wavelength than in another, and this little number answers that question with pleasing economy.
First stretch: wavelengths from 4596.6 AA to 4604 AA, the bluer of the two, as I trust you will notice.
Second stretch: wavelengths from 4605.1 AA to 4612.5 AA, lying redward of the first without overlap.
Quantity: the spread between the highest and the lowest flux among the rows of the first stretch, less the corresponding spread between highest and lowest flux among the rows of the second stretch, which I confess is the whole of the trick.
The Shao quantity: -1.5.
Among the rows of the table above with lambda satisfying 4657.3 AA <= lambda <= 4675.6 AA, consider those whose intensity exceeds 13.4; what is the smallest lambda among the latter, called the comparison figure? 4657.86 AA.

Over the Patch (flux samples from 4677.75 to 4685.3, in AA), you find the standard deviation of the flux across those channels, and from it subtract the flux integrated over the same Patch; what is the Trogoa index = -97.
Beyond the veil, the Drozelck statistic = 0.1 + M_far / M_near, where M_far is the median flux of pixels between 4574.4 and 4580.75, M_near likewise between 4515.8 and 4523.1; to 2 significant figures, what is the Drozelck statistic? 0.95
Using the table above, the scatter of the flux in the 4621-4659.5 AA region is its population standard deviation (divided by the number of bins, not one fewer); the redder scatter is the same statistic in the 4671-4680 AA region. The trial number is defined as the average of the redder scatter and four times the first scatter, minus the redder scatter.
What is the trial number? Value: 2.18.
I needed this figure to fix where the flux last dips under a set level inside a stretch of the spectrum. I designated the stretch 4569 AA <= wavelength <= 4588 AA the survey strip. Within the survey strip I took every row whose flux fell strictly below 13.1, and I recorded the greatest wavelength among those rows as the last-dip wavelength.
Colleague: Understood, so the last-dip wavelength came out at 4584.44 AA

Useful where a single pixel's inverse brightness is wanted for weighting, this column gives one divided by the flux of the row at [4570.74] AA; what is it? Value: 0.074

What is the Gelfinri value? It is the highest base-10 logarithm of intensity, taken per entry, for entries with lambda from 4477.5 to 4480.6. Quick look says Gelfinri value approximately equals 1.16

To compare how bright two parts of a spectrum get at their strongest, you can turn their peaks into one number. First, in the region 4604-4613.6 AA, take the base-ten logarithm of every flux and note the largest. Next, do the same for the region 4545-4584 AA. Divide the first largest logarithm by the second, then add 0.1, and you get 1.11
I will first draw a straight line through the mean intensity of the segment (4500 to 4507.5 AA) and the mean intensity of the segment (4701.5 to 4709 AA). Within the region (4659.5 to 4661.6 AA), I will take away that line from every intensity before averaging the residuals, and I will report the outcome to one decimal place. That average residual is -1.2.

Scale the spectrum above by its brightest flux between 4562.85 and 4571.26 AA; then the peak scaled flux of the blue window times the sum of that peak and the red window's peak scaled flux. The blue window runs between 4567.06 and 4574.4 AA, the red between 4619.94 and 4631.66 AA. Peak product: 1.98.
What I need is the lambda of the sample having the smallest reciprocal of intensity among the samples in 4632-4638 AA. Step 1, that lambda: 4632.19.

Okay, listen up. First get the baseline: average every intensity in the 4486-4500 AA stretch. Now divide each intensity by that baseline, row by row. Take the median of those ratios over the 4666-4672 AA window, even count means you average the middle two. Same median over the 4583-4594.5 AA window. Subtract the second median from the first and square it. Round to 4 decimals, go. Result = 0.0036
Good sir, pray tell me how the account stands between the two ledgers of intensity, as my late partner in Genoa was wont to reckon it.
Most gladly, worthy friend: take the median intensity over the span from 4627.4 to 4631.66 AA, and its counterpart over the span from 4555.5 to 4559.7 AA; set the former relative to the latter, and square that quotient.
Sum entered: 1.02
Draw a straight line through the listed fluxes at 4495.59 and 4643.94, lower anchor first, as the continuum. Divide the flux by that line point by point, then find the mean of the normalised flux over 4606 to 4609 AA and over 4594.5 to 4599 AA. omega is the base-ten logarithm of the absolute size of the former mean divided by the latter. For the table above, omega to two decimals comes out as 0.05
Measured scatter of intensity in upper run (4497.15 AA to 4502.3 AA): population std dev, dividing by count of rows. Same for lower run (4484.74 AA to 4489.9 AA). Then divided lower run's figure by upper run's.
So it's 0.7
